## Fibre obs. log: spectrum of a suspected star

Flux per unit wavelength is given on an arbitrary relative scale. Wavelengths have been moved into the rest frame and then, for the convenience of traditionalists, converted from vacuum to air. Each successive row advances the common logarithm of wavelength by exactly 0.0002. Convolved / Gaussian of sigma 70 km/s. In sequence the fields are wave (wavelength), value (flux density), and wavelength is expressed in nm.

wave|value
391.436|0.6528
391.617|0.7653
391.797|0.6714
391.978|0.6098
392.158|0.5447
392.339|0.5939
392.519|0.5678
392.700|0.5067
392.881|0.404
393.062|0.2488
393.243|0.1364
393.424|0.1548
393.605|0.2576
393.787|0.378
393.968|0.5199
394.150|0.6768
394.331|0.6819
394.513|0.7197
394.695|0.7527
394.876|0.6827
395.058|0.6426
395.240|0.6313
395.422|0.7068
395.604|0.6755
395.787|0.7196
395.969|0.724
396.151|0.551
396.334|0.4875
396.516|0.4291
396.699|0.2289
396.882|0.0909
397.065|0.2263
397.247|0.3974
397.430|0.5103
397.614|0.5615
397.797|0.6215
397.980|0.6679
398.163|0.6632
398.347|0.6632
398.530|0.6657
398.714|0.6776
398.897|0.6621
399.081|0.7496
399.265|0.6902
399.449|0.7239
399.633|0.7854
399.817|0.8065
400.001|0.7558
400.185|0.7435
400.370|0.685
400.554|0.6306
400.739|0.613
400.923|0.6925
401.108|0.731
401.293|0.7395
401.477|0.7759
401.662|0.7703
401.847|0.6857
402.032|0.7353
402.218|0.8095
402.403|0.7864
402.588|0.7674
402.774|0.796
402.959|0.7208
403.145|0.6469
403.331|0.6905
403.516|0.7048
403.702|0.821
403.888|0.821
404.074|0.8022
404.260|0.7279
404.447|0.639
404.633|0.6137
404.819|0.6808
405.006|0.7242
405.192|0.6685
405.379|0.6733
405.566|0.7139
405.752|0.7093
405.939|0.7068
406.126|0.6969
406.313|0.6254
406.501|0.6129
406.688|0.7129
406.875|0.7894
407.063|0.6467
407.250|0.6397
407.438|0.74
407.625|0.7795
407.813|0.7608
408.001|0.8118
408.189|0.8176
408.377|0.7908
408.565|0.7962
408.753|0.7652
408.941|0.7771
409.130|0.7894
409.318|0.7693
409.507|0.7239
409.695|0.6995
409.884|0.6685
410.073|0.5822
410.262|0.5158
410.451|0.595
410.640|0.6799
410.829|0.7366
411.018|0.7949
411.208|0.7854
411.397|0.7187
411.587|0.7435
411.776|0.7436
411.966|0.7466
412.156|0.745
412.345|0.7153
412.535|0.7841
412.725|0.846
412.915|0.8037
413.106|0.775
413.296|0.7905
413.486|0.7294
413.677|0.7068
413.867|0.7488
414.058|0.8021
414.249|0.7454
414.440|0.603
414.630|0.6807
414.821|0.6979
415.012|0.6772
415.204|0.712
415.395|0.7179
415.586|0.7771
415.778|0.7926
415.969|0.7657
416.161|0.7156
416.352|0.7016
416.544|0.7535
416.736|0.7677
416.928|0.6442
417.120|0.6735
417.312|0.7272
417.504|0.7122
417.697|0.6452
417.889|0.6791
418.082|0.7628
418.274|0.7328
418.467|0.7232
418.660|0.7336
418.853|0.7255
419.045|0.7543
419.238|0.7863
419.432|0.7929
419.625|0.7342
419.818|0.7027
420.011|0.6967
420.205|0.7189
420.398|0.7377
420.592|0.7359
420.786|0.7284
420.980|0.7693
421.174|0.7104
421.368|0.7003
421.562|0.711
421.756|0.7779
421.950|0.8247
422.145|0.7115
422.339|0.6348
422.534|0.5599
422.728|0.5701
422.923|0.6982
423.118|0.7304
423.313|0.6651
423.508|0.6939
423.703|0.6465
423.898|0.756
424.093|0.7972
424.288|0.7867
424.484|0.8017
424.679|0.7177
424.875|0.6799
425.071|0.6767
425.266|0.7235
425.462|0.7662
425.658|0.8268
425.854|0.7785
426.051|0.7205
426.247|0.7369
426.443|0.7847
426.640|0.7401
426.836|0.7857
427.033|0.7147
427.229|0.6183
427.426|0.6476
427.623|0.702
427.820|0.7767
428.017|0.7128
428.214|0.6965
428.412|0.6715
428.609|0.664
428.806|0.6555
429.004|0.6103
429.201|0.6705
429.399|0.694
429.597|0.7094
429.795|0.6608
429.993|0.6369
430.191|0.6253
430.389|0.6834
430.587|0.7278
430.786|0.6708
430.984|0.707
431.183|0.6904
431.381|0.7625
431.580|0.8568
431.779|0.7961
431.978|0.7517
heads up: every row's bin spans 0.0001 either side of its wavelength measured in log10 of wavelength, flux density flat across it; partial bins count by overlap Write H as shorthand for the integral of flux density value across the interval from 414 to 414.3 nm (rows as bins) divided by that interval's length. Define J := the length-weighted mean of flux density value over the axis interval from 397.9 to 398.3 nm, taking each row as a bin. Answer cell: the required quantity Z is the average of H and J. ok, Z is 0.72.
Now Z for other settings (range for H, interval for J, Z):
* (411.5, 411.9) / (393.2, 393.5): 0.45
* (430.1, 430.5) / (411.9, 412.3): 0.70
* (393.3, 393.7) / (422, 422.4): 0.45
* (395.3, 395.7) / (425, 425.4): 0.70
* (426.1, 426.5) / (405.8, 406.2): 0.73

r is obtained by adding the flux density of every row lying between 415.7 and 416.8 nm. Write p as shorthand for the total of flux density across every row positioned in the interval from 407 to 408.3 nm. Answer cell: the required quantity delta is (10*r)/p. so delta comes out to 9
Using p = 5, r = 4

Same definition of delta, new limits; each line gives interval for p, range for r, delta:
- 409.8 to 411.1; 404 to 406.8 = 23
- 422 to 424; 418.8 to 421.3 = 14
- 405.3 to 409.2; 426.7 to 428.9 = 5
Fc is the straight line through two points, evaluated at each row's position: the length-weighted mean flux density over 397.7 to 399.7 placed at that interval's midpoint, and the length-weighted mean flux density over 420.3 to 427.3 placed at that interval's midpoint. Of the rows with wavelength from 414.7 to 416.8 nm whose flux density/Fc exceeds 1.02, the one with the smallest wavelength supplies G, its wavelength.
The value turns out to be 415.586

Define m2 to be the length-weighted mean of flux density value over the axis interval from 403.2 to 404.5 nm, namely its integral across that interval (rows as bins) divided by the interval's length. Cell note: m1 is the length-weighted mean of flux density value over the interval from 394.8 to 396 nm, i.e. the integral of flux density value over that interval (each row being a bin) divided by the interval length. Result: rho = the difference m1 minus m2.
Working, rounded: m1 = 0.68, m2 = 0.74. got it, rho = -0.06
